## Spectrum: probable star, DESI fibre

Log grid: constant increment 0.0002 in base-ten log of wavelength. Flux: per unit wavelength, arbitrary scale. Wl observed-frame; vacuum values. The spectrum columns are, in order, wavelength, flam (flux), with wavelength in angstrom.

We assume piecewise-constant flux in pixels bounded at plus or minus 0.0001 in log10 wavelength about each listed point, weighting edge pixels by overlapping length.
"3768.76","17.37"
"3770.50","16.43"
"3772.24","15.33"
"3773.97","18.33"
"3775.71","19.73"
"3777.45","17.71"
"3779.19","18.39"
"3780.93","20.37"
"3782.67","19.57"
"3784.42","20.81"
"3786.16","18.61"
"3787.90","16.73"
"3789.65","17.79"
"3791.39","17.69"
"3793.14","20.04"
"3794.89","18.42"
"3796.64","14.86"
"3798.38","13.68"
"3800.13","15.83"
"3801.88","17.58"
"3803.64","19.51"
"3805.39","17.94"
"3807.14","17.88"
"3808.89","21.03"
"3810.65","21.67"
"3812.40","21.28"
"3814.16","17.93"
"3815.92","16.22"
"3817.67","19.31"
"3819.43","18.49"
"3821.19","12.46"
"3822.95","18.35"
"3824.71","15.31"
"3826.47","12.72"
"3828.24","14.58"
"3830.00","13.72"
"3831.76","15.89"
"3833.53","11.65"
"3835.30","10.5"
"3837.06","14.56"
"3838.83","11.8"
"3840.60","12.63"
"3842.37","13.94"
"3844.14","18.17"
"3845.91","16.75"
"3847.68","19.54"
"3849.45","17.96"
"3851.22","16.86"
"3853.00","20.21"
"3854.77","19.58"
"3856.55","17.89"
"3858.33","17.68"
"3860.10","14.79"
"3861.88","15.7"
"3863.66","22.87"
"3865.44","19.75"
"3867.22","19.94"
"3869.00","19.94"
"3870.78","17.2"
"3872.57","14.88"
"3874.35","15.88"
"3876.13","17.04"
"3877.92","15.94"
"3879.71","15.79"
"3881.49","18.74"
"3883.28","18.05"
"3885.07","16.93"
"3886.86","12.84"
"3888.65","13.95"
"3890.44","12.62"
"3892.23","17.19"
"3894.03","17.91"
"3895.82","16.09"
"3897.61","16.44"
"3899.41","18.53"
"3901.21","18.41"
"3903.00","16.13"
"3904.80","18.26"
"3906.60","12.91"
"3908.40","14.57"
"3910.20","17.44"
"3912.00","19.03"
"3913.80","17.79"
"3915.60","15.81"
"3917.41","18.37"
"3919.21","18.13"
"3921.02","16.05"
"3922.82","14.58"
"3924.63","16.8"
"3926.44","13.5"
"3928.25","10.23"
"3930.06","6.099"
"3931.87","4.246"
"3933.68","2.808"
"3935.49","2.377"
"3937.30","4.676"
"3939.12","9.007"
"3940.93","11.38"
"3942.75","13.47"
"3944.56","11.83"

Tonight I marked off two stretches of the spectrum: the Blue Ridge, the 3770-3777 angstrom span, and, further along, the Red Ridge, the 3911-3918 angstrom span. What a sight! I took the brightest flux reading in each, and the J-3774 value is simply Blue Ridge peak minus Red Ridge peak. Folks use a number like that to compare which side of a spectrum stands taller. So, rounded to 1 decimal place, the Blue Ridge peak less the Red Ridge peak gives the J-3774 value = 0.7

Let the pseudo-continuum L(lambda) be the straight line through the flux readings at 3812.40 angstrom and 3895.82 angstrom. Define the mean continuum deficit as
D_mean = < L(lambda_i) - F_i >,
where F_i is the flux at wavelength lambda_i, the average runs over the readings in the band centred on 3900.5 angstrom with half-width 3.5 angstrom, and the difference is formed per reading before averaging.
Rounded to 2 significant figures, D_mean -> -1.6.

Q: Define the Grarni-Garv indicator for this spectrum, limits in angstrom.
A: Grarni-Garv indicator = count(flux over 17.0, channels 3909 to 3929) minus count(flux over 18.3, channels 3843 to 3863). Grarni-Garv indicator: 2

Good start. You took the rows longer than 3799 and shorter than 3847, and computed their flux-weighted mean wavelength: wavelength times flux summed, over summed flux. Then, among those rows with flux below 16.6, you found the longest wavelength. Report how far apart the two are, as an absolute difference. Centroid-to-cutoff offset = 20.9 angstrom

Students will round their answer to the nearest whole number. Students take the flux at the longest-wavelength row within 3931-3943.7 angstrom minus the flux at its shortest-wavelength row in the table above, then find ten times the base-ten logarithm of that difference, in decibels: 10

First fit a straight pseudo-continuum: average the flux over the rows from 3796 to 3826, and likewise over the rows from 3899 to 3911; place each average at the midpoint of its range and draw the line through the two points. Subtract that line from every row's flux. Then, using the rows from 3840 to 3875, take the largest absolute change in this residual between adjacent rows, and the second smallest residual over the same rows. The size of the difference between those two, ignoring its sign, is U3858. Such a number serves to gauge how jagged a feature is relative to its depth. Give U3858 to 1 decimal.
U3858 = 10.5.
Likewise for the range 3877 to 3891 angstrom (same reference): 8.0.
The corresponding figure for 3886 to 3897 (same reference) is 8.5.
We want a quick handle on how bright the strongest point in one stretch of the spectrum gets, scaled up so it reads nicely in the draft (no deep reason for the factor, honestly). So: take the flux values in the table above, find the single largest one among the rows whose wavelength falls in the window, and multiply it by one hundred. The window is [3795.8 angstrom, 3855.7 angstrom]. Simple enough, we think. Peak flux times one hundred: 2167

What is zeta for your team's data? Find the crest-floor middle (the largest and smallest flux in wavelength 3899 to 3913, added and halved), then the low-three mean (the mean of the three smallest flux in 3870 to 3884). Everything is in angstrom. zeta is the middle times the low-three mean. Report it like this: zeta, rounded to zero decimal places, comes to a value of 248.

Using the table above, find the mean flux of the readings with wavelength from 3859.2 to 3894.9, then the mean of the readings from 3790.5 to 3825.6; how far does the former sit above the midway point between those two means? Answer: -0.4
